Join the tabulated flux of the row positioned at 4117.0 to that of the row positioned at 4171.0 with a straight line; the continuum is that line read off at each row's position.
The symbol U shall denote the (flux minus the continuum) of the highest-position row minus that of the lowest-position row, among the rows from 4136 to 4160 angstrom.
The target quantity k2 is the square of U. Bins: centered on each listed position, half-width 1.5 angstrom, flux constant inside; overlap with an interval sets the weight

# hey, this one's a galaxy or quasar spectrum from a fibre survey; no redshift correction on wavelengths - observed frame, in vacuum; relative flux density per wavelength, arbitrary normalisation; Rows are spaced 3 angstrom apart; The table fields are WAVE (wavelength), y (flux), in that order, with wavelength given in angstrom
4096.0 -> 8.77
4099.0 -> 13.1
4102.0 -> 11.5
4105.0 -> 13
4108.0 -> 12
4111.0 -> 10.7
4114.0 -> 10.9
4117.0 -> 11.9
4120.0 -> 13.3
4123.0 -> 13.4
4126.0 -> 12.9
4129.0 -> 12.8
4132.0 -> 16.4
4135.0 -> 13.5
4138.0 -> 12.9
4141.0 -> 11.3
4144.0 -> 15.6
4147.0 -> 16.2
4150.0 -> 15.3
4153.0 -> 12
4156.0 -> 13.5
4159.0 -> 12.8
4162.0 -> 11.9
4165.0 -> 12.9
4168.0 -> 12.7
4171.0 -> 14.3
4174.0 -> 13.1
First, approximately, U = -1.03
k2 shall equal 1.07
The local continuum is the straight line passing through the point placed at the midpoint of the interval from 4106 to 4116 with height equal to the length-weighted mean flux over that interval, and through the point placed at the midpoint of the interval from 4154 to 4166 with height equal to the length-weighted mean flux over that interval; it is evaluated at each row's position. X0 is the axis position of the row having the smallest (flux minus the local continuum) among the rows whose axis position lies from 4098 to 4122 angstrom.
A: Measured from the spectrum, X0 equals 4111.0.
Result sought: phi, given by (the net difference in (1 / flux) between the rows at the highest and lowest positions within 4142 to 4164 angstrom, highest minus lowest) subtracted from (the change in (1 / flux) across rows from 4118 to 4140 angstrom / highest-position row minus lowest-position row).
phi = -0.018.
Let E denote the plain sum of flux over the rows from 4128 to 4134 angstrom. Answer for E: 29.2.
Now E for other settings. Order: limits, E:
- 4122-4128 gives 26.3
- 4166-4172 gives 27.0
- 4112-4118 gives 22.8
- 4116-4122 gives 25.2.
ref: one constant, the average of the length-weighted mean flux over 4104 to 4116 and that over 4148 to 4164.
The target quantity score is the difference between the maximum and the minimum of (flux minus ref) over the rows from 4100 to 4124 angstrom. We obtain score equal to 2.7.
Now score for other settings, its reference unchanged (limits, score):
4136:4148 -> 4.9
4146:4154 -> 4.2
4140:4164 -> 4.9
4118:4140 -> 3.6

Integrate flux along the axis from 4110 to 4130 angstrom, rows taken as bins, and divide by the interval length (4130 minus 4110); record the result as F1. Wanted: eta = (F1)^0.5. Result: 3.51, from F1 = 12.3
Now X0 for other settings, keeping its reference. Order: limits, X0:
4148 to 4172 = 4162.0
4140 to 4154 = 4141.0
